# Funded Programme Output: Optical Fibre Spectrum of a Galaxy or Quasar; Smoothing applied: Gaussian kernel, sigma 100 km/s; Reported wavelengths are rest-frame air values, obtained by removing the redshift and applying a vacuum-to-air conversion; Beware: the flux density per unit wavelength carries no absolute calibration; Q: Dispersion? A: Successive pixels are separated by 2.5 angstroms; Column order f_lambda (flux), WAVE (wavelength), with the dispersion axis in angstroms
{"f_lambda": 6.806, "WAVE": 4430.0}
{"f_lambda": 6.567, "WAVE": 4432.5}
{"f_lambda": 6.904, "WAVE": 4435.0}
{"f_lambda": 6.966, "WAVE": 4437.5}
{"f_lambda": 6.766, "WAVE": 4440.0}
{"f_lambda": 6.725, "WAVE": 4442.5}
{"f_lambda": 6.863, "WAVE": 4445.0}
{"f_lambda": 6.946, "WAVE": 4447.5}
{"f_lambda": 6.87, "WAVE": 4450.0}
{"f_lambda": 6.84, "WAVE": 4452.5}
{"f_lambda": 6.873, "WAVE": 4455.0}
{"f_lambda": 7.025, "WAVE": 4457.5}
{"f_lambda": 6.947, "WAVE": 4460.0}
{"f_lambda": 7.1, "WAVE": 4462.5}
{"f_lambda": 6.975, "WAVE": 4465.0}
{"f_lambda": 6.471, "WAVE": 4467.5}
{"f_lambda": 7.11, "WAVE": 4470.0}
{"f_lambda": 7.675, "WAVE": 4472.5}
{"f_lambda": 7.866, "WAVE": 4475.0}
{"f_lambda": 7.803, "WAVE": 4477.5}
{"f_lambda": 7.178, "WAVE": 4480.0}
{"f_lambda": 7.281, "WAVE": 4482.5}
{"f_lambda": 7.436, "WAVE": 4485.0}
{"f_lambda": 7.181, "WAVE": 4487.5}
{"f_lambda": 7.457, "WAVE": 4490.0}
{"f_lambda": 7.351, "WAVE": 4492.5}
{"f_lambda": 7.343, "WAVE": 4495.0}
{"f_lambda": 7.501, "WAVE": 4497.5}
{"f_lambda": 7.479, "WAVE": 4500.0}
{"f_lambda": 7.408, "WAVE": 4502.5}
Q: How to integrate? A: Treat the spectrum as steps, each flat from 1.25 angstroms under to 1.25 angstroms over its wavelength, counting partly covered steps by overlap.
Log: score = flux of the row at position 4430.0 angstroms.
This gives 6.806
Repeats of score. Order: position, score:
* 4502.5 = 7.408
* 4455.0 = 6.873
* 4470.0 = 7.11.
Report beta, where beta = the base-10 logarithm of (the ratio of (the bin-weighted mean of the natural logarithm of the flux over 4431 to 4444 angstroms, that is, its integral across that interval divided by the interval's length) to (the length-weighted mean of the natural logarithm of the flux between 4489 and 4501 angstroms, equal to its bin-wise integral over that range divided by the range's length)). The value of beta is -0.020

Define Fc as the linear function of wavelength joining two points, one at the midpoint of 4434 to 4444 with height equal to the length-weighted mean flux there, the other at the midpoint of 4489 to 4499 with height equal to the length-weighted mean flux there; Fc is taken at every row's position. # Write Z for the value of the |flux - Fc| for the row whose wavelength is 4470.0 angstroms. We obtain 0.05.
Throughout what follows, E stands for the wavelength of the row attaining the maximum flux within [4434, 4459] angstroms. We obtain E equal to 4457.5 angstroms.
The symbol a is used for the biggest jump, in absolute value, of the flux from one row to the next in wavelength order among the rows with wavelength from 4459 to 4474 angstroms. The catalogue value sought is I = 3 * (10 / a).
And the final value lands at 47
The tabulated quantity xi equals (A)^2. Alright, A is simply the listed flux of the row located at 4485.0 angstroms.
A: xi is 55.3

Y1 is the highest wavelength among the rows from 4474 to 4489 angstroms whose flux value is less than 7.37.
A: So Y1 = 4487.5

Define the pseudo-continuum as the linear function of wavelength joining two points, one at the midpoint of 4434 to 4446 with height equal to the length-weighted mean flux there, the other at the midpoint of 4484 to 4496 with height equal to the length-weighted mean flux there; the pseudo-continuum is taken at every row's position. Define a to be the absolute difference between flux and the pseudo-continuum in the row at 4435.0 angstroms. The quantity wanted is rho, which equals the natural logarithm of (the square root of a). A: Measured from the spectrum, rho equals -1.10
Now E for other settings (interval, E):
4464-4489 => 4475.0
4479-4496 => 4490.0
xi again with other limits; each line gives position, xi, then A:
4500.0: 55.9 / 7.479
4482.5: 53.0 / 7.281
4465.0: 48.7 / 6.975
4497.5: 56.3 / 7.501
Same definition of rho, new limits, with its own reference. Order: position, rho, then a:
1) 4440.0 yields -1.28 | 0.08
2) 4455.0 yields -1.05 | 0.12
